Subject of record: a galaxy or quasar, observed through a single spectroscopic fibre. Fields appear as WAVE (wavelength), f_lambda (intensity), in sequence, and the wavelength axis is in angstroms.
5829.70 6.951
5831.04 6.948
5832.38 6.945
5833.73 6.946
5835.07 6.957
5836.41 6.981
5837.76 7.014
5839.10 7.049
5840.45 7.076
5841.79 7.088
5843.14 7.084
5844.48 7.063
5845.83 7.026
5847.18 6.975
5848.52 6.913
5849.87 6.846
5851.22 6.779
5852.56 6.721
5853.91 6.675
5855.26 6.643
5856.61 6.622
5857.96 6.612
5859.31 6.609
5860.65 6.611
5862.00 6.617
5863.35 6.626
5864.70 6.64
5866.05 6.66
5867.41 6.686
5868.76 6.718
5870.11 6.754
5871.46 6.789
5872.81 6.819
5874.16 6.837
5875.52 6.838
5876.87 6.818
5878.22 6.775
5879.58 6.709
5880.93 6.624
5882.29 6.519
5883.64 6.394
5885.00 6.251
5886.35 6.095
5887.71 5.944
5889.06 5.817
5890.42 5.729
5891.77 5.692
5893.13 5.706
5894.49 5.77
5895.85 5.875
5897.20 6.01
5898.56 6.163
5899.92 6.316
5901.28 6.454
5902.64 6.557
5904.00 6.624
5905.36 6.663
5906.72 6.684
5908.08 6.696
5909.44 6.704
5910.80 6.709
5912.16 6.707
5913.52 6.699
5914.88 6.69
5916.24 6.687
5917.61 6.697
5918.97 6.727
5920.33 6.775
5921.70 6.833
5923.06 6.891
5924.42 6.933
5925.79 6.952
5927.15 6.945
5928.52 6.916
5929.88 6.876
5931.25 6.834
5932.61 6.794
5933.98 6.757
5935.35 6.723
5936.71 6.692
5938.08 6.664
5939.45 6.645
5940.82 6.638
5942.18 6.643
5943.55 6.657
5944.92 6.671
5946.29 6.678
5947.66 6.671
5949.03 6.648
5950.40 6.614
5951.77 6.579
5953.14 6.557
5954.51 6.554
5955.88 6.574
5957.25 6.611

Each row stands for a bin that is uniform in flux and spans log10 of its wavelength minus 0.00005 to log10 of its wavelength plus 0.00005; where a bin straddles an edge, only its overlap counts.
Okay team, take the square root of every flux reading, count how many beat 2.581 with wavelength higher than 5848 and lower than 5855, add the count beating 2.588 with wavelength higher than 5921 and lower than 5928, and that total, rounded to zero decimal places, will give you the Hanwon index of 10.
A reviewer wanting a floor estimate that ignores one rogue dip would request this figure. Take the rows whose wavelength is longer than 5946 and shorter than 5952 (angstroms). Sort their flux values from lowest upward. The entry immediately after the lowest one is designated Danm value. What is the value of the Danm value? 6.614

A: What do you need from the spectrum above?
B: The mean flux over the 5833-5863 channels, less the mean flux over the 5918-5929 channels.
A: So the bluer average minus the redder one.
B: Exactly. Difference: 0.0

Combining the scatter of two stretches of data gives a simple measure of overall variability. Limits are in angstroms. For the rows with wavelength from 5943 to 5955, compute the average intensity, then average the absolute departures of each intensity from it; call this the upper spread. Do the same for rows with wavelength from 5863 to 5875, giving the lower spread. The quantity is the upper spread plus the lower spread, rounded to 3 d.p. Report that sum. 0.110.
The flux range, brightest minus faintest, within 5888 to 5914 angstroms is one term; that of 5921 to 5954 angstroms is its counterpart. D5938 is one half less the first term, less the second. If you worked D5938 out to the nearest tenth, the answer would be -0.9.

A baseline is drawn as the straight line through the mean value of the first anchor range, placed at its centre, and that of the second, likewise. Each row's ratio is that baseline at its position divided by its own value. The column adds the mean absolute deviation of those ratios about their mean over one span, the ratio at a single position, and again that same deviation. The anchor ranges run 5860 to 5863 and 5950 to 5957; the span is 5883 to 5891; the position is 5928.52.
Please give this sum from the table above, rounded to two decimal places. 1.03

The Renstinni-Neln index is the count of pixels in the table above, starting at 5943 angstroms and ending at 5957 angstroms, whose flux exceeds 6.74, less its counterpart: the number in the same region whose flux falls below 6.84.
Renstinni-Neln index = -10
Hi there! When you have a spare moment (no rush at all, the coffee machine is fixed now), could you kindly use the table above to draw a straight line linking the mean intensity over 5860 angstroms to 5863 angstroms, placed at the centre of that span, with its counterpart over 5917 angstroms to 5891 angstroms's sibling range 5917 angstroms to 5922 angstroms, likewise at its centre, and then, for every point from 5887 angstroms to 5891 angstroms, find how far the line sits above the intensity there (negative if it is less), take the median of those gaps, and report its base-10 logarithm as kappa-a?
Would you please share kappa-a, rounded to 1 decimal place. -0.1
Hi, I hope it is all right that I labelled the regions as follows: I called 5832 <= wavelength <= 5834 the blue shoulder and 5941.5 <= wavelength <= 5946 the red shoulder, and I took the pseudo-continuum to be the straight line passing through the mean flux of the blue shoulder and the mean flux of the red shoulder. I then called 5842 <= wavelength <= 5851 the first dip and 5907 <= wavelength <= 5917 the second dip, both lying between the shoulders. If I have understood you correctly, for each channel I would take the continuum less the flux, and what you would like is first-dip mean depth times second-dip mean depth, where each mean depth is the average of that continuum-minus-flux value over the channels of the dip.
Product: -0.003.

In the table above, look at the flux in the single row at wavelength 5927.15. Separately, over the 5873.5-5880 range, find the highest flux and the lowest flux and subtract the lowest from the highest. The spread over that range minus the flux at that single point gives -6.8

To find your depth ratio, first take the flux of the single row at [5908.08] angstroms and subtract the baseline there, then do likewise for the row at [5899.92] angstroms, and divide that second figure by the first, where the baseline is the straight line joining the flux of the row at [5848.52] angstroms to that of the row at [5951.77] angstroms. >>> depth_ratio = 18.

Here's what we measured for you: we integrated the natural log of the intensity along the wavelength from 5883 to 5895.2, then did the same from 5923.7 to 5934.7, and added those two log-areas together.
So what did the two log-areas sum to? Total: 43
